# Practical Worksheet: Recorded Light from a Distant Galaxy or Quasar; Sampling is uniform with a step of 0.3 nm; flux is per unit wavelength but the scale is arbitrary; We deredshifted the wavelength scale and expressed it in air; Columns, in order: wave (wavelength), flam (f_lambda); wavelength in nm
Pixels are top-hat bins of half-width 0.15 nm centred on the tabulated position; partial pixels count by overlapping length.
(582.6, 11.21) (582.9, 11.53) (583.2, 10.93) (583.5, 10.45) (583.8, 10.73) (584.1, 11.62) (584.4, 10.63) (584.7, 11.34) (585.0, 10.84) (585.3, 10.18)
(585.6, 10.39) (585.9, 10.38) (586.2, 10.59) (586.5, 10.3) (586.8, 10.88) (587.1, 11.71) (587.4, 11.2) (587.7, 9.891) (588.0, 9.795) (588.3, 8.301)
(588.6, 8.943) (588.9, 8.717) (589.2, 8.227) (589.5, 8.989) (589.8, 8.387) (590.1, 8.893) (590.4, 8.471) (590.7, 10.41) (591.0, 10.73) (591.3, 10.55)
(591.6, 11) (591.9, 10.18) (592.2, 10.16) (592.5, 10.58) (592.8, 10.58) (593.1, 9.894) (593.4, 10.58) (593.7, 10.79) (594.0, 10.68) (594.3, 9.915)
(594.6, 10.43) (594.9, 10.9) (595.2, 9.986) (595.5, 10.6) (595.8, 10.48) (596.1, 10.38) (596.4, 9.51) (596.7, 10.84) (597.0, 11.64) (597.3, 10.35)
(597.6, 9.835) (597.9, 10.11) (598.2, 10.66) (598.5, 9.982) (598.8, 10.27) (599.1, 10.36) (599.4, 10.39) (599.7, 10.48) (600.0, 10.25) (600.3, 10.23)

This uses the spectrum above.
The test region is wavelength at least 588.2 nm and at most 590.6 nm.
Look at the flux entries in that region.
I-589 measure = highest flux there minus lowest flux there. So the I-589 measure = 0.76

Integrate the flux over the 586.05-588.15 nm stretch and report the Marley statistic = 22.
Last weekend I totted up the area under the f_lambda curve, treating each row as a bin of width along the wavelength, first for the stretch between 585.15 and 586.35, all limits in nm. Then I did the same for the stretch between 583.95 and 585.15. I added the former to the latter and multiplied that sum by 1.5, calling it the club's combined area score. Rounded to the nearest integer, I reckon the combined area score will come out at 39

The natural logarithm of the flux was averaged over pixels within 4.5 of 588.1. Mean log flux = 2.31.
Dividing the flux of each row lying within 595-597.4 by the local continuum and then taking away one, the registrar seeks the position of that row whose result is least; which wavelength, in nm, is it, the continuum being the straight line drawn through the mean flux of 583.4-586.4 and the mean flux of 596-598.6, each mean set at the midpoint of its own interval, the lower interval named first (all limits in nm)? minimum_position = 596.4 nm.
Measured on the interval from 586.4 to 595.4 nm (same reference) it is 589.2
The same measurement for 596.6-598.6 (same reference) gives 597.6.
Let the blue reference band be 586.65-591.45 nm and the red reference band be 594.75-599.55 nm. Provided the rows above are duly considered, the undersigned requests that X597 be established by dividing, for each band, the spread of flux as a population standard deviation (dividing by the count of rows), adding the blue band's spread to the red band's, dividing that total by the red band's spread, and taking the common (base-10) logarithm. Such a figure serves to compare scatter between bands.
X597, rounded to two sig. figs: 0.52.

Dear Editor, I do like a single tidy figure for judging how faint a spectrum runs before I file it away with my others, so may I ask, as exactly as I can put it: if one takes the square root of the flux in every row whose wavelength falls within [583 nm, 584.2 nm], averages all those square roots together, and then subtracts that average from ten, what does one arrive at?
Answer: 6.69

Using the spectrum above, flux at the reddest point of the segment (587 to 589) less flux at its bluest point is -2.99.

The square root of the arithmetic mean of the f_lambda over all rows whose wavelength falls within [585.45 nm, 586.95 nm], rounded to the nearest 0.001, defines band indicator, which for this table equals 3.242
